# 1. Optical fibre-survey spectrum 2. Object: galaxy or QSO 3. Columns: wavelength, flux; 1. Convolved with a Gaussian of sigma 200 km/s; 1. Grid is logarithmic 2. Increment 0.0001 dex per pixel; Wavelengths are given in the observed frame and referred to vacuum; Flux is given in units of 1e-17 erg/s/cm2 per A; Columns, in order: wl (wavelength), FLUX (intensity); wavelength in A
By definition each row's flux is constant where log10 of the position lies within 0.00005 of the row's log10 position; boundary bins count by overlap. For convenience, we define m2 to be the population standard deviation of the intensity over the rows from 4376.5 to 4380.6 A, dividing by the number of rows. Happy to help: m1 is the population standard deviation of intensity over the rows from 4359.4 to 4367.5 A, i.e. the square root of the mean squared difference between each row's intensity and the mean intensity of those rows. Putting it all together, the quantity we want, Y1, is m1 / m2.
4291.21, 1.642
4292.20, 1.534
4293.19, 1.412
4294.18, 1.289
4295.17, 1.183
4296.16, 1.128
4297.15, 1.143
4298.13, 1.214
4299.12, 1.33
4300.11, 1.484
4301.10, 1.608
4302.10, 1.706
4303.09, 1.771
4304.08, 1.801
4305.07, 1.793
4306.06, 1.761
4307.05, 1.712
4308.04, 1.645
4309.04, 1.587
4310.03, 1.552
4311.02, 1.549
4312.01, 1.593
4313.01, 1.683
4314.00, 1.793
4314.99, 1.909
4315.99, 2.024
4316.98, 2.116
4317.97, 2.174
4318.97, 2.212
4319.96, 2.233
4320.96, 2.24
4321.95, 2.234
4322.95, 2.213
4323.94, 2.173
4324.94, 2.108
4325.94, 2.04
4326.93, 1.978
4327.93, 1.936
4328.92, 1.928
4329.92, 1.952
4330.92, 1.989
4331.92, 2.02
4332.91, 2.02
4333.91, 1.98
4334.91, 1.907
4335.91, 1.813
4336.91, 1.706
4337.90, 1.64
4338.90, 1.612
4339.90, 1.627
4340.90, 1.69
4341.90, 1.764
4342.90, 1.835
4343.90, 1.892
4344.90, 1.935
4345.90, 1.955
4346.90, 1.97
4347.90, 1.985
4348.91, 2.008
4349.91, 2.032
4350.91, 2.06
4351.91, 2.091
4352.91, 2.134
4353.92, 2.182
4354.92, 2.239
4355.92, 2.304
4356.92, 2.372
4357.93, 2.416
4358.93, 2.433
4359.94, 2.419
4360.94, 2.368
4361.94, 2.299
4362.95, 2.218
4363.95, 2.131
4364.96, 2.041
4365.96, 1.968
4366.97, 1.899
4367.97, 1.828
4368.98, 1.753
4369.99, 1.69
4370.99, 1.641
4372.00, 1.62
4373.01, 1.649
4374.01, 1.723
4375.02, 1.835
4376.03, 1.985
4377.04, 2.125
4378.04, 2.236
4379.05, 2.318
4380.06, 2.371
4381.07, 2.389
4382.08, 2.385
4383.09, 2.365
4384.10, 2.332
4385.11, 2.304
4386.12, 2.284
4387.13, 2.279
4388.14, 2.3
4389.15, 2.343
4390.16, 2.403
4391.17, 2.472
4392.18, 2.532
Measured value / 1.9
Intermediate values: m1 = 0.18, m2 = 0.09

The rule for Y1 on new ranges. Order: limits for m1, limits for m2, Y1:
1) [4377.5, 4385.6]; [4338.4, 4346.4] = 0.4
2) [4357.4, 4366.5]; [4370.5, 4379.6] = 0.6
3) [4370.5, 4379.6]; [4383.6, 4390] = 10.9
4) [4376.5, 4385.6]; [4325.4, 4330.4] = 2.0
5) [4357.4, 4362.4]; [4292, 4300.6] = 0.4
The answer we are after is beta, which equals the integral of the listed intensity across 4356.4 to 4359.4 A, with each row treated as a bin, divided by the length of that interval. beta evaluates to 2.41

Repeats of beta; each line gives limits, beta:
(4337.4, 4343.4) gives 1.70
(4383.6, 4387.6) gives 2.30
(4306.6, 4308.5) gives 1.68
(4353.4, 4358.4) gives 2.30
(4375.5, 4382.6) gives 2.26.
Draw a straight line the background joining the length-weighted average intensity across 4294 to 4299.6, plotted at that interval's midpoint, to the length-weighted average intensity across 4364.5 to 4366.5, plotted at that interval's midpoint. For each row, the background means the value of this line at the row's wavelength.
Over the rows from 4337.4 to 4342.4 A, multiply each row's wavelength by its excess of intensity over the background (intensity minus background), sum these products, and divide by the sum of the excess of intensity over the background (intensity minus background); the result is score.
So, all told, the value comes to 4338.9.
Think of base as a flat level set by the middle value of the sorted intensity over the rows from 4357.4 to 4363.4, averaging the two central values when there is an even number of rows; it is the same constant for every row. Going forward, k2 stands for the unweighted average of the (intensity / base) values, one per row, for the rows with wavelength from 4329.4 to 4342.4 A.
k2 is 0.76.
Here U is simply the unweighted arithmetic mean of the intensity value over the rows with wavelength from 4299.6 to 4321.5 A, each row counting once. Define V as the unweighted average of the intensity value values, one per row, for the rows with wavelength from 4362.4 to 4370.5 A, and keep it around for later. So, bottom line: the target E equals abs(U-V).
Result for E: 0.1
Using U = 1.82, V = 1.94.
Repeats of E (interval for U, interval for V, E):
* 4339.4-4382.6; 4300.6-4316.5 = 0.3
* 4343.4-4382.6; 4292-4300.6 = 0.8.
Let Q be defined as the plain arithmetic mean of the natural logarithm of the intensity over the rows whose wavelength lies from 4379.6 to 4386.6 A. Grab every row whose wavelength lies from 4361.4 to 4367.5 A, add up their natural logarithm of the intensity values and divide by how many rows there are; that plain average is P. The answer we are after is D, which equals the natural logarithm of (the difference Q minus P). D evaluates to -2.1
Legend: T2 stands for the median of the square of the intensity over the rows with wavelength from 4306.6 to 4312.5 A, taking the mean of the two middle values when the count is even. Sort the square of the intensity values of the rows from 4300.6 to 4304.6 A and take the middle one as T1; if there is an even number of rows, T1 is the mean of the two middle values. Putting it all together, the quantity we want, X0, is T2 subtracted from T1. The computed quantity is 0.5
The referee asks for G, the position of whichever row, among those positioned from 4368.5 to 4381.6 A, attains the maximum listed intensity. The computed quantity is 4381.07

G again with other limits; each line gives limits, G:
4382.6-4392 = 4391.17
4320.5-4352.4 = 4320.96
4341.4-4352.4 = 4351.91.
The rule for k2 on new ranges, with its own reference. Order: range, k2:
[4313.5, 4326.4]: 0.88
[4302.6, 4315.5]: 0.71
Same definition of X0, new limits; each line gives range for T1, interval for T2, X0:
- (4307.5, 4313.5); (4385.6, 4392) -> -2.9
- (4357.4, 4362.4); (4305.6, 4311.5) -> 3.2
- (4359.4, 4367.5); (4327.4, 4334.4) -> 0.8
